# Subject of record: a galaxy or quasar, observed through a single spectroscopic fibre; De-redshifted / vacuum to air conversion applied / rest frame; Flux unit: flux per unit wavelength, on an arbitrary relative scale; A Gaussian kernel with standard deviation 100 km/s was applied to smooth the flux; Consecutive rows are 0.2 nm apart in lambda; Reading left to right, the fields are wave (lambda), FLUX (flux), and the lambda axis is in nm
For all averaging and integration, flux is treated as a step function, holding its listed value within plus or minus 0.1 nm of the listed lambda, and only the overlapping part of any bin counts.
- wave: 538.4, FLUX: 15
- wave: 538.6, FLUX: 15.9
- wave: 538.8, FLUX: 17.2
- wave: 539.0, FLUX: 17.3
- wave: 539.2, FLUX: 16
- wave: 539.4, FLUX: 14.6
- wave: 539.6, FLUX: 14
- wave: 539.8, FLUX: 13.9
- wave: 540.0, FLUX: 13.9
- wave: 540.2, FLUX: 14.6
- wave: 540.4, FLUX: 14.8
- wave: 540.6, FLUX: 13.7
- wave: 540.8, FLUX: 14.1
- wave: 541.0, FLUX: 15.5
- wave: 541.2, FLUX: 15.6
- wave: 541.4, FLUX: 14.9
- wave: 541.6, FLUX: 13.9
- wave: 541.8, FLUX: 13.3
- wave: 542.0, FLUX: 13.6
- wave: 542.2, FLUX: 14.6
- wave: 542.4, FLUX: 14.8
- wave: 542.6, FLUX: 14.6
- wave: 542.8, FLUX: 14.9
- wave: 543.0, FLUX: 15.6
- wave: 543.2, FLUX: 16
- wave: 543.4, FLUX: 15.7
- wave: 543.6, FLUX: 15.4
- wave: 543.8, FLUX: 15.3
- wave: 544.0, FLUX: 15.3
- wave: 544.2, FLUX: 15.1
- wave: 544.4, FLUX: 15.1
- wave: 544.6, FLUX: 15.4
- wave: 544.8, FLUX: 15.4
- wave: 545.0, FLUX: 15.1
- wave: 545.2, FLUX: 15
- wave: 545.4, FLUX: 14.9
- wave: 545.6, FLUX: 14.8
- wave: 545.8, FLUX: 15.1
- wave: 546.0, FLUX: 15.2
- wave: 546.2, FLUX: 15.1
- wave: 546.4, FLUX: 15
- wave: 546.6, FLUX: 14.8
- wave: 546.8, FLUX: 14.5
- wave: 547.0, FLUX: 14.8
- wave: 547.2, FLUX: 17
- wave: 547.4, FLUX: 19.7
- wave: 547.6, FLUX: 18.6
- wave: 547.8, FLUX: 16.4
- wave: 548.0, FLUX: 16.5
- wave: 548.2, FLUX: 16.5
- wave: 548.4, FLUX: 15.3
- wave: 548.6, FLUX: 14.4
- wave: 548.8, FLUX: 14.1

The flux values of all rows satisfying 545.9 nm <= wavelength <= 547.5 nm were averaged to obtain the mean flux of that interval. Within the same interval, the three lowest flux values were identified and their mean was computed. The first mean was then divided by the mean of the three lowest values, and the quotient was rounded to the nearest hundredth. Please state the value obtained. 1.07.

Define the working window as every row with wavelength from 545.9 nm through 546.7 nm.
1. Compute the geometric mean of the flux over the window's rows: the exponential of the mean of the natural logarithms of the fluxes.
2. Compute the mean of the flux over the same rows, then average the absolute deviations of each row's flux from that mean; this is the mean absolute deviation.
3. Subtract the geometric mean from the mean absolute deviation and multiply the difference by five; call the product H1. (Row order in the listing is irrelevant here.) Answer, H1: -74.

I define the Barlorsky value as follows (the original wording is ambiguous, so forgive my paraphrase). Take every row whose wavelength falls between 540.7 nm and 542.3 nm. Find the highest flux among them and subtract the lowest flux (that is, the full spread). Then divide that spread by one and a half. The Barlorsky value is 1.53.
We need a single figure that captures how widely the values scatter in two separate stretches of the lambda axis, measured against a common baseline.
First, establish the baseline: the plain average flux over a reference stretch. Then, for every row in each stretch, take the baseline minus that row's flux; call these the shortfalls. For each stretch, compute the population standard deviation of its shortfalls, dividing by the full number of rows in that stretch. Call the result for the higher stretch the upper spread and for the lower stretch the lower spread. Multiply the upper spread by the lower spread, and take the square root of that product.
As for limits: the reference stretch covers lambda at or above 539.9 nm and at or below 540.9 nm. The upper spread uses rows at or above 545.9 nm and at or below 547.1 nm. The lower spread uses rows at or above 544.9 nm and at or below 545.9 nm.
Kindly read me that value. 0.16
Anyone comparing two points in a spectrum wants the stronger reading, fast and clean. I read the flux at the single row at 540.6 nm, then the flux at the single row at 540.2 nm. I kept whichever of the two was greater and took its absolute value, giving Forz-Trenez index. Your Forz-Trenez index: 14.6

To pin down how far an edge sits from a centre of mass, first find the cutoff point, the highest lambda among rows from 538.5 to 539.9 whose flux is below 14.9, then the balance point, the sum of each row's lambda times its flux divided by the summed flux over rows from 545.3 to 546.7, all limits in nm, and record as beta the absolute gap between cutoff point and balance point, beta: 6.20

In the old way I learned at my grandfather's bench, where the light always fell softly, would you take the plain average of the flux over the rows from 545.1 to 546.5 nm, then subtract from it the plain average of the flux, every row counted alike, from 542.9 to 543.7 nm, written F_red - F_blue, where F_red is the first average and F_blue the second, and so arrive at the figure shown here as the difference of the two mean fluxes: -1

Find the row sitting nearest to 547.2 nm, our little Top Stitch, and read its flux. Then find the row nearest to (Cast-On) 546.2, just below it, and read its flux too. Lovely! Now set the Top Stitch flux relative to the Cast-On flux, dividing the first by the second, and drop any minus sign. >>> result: 1.13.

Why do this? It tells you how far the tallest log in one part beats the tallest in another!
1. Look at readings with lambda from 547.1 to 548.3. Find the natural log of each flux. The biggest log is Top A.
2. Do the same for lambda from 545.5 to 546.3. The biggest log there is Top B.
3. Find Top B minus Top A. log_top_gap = -0.259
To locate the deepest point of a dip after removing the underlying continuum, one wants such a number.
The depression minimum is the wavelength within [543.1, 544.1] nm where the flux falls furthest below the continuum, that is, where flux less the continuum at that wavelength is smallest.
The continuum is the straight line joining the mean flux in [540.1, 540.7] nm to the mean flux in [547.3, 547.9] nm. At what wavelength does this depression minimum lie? 544.0 nm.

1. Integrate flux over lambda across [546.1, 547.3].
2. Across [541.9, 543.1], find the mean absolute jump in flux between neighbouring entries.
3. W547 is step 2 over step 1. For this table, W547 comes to 0.026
